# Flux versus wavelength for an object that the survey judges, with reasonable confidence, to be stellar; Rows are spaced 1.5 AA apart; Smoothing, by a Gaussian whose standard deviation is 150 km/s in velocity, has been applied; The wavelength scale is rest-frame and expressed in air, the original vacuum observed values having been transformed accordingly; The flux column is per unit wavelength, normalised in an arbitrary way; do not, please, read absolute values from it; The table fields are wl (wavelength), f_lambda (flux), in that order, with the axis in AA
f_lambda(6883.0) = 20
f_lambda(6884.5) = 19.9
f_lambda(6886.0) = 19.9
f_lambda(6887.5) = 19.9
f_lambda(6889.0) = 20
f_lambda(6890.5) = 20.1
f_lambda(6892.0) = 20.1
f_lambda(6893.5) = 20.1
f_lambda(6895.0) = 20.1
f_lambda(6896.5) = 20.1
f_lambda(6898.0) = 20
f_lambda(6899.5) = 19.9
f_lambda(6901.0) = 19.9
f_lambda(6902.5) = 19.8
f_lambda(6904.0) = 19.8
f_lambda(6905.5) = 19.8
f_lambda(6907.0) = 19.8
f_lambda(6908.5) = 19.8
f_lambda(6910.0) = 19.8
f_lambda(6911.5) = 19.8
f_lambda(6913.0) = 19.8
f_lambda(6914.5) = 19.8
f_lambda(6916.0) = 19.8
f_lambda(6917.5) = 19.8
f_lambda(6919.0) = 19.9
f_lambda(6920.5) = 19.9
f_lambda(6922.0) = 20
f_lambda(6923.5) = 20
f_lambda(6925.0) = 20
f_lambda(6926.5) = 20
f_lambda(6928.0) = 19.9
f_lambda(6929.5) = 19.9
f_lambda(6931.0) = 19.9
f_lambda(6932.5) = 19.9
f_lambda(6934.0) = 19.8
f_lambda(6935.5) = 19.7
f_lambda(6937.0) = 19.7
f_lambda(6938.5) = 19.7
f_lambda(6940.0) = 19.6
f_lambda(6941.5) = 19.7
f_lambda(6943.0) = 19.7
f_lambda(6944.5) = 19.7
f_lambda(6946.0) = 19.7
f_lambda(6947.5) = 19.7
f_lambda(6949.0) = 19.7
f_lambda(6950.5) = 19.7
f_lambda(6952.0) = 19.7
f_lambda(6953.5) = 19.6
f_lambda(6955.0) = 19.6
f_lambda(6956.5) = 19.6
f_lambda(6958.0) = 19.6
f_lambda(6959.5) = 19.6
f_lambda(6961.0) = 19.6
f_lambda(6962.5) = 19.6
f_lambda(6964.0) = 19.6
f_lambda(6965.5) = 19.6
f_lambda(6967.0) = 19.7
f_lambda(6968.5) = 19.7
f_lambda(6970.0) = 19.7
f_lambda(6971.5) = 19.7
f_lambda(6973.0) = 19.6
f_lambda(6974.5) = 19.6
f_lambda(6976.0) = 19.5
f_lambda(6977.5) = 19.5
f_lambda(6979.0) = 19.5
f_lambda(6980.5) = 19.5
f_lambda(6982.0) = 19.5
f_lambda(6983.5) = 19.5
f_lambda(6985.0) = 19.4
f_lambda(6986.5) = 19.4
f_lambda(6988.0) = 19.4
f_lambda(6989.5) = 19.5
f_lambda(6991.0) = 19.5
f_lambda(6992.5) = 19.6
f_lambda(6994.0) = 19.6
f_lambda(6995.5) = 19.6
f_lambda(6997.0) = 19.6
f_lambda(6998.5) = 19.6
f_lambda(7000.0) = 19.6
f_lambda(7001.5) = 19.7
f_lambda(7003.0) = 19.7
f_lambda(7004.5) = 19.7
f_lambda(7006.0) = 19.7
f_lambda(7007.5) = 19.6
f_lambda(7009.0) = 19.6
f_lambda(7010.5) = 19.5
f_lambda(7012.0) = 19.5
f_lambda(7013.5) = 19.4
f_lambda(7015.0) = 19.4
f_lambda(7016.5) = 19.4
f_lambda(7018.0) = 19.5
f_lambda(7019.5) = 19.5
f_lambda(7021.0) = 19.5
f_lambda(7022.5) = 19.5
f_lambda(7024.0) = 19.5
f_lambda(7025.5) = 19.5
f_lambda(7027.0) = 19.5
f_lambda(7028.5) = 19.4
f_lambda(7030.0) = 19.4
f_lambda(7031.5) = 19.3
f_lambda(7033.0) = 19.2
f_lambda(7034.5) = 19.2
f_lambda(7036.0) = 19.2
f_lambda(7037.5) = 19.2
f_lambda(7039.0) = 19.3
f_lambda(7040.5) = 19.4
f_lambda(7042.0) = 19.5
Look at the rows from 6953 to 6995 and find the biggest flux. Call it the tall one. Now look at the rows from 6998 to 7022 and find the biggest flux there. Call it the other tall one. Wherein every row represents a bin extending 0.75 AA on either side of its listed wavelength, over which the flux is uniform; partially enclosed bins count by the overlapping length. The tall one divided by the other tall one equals 1.00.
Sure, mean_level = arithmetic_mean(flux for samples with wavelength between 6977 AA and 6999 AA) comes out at 19.5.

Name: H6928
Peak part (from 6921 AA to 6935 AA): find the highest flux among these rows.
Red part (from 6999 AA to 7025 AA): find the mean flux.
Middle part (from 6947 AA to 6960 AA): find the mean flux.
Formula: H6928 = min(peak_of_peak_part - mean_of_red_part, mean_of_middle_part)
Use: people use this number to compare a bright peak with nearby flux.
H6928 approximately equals 0.453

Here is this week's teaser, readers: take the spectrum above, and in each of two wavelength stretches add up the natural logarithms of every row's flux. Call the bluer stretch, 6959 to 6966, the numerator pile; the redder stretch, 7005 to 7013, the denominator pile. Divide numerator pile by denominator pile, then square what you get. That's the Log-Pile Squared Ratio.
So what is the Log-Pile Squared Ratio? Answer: 1.00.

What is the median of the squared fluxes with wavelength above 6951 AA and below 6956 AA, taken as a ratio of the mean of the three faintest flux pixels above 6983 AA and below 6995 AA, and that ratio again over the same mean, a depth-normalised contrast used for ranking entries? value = 1.02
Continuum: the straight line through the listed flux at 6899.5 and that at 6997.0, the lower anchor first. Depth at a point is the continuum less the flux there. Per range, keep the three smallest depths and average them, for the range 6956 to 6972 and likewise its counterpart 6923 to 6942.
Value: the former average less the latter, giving 0.162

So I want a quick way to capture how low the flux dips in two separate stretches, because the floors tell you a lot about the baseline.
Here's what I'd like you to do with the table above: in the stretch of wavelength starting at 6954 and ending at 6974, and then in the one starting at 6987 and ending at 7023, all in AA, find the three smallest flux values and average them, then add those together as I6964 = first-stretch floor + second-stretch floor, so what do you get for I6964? 39.0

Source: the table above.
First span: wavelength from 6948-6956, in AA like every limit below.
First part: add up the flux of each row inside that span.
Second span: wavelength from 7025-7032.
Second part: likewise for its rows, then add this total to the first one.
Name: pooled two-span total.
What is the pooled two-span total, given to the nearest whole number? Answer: 195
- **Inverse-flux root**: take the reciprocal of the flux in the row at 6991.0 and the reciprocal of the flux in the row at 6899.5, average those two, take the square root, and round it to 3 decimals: 0.225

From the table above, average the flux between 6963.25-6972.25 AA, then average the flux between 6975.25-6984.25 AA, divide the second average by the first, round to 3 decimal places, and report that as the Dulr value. 0.992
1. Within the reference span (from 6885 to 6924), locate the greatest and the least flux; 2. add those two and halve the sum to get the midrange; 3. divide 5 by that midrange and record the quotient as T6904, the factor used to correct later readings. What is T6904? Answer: 0.251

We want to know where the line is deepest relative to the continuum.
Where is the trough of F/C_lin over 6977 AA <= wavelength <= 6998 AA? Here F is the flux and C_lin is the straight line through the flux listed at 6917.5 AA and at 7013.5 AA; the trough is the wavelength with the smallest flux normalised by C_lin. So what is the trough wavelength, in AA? 6985.0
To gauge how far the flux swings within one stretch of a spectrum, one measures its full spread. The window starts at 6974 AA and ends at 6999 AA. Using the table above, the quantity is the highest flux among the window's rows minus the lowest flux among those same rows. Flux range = 0.20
